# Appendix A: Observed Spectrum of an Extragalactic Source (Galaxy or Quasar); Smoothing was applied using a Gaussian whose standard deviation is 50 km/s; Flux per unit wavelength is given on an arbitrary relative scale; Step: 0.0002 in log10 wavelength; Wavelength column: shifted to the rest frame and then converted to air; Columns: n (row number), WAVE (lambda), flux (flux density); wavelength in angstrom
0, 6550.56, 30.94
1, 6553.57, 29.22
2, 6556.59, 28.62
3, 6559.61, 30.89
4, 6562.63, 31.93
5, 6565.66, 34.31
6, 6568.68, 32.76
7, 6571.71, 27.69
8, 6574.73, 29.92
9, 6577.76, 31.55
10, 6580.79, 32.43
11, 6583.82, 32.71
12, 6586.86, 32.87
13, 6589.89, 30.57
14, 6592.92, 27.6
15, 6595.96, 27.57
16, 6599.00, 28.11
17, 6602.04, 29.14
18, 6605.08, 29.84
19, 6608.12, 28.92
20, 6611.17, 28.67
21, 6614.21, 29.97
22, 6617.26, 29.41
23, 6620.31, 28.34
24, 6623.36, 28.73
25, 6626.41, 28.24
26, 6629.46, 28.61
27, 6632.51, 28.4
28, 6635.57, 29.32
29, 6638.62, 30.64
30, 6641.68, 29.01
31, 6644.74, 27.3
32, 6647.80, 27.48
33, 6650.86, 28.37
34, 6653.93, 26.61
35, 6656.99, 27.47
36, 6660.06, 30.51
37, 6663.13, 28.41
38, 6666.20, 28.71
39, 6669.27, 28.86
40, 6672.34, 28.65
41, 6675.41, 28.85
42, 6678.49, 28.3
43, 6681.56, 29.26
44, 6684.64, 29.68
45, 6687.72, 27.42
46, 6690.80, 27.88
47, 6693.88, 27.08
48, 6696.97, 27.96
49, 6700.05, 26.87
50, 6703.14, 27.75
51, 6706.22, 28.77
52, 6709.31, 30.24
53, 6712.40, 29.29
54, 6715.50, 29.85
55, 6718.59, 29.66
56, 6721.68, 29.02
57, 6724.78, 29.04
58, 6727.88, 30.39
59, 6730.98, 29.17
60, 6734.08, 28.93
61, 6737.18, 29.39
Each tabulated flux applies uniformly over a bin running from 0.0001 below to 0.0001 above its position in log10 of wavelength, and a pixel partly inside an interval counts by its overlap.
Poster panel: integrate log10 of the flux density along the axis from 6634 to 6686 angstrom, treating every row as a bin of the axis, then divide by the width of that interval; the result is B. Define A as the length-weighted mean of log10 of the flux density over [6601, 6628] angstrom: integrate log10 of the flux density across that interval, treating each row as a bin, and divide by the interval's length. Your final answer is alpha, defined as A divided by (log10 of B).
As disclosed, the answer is 8.9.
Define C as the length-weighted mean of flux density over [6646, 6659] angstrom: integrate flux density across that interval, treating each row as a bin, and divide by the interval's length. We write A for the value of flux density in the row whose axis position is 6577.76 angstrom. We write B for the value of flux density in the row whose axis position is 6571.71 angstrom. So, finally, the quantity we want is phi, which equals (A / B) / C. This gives 0.0413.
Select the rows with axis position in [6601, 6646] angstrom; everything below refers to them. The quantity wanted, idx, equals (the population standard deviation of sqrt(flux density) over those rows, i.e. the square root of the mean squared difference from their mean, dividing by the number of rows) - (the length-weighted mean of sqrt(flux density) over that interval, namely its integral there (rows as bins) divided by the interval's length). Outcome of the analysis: -5.31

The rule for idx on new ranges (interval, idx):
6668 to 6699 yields -5.25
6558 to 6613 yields -5.33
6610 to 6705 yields -5.24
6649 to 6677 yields -5.24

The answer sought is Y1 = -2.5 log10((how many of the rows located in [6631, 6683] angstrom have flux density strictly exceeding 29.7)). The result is -0.75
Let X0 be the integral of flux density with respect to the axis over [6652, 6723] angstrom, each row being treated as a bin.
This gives 2028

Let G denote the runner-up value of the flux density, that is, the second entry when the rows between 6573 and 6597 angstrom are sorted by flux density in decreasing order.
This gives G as 32.71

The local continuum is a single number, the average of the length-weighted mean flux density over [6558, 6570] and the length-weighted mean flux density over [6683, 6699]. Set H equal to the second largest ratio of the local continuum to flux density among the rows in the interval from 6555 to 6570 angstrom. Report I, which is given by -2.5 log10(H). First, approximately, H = 0.98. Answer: 0.024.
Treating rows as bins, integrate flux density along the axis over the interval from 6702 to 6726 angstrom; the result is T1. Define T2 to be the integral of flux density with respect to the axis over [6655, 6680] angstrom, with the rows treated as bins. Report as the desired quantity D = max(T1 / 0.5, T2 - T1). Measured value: 1403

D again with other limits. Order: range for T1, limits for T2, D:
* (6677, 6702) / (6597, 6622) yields 1402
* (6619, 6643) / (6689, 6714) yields 1388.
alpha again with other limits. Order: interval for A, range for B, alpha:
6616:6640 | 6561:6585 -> 8.3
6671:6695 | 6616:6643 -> 8.8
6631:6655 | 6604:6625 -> 8.8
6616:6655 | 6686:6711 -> 9.1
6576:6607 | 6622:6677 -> 9.1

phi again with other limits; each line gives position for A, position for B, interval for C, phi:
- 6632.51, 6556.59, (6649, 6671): 0.0349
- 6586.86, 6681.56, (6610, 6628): 0.0389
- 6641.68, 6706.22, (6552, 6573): 0.0327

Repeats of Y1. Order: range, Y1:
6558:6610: -2.60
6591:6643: -1.19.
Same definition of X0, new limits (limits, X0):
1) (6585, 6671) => 2482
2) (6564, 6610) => 1398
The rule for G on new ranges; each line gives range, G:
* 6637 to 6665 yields 30.51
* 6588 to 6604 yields 29.14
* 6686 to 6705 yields 27.88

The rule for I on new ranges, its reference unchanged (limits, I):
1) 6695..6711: -0.092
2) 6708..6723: -0.033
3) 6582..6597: -0.098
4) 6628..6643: -0.059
